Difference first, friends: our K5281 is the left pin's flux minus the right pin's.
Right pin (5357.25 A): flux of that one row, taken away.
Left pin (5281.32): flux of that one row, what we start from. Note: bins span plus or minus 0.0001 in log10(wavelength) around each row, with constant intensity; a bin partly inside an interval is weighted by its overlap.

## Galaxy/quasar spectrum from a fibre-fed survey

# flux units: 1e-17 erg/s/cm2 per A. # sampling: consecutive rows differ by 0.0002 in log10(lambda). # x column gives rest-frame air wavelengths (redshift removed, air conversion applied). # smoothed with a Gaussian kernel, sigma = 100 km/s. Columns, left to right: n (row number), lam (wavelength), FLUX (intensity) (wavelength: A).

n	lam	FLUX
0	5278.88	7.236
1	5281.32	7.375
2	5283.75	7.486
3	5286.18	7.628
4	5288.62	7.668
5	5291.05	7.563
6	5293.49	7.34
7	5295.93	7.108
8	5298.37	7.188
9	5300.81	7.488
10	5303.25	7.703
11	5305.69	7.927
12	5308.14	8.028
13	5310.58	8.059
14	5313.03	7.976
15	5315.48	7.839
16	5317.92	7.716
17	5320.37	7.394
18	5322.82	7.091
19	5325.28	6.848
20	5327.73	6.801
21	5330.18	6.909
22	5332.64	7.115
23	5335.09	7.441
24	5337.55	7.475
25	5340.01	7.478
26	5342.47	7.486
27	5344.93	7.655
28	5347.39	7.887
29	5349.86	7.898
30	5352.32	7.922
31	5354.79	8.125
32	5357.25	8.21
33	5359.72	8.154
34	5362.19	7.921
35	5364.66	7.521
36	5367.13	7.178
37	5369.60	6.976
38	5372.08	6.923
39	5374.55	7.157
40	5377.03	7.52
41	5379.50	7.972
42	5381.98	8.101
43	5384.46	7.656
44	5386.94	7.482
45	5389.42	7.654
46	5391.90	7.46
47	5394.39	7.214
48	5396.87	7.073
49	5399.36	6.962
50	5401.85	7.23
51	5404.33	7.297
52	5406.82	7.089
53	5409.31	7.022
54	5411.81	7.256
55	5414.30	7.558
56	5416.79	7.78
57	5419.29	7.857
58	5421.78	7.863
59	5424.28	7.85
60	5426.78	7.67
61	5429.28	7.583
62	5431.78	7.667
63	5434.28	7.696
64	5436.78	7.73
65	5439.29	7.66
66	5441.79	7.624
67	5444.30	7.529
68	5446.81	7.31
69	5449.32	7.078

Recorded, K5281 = -0.8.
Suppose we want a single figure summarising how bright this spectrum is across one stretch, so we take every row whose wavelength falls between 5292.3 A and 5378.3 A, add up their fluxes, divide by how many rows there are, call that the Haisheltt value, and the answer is 7.53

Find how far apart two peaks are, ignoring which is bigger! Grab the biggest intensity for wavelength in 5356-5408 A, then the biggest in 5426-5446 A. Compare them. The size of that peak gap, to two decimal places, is 0.48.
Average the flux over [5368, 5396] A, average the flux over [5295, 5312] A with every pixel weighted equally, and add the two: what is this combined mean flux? 15.1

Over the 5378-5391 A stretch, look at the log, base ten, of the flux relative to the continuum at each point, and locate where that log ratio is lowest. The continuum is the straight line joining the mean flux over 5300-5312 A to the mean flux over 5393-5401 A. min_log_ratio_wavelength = 5386.94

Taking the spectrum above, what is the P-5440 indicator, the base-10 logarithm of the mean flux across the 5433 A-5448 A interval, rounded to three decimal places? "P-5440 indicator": 0.880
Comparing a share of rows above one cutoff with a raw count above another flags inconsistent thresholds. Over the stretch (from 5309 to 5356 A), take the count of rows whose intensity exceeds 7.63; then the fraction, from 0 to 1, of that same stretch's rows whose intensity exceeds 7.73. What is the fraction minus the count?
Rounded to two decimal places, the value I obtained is -8.63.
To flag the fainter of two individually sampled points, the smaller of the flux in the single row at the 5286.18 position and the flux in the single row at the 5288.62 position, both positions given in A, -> 7.6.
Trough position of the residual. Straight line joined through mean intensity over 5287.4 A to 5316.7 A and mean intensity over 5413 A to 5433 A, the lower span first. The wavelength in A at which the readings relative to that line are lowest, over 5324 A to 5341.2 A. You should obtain 5327.73 A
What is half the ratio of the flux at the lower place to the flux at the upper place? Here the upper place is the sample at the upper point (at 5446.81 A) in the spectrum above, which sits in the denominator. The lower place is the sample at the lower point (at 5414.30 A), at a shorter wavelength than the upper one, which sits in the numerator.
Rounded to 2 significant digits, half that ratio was 0.52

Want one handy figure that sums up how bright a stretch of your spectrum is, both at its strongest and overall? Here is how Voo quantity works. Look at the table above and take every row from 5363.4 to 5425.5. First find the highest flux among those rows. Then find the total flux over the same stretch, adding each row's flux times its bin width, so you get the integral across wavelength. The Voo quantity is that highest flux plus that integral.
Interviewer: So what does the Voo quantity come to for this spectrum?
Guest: 469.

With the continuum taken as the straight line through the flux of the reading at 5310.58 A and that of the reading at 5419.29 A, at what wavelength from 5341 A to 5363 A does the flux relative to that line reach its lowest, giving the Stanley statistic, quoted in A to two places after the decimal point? 5342.47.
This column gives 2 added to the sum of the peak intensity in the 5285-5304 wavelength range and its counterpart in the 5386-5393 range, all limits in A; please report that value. 17.4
